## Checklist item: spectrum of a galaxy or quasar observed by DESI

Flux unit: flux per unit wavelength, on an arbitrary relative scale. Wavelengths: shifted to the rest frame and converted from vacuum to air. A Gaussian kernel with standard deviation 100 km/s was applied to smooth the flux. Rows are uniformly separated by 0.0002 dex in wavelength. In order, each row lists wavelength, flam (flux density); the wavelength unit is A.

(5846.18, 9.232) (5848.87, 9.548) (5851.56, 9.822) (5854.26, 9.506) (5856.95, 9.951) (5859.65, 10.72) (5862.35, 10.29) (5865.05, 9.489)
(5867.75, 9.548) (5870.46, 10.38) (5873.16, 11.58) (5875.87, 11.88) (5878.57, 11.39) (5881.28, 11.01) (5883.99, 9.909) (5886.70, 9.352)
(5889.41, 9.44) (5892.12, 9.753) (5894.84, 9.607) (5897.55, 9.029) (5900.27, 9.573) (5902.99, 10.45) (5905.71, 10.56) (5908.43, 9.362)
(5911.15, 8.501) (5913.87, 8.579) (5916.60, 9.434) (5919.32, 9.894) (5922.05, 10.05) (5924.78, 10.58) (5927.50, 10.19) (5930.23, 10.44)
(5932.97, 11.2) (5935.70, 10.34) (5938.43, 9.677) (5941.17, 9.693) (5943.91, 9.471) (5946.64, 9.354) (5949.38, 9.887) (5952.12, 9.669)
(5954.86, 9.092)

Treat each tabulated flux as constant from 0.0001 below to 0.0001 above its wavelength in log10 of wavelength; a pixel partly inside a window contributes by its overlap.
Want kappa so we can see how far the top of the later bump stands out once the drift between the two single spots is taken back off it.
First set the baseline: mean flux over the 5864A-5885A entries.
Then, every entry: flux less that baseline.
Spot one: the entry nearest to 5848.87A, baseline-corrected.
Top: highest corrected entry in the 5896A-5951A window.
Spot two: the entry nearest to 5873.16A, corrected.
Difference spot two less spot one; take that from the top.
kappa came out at -1.5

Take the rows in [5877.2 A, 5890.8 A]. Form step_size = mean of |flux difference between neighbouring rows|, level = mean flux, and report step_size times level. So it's 5.4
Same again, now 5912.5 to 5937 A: 5.4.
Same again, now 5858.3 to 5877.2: 6.4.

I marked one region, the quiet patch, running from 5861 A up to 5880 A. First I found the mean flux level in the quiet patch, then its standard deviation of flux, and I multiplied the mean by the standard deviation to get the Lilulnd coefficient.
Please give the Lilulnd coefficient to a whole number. 10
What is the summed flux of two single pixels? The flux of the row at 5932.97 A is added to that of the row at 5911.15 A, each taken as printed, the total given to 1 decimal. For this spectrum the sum 19.7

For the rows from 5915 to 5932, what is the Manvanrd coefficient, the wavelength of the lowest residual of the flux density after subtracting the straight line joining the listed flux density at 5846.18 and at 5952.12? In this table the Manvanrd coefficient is 5916.60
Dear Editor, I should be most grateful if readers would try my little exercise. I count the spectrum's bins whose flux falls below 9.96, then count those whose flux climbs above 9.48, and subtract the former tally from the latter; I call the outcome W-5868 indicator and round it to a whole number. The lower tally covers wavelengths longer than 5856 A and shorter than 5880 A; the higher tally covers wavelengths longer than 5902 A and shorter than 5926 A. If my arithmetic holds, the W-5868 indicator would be 2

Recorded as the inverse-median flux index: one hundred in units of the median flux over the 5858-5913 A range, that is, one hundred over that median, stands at 10.2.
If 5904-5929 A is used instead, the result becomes 10.1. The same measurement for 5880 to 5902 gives 10.4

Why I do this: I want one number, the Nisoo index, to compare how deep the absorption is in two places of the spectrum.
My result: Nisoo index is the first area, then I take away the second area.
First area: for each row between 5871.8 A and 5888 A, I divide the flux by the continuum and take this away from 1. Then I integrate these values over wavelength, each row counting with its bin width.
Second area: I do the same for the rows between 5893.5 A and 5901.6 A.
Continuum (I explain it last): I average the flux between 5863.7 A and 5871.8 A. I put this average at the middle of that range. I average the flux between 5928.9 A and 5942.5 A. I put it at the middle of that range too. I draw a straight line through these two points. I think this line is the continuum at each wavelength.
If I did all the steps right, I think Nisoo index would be -2.1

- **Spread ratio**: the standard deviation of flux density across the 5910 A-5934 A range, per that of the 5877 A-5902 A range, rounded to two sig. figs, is 1.1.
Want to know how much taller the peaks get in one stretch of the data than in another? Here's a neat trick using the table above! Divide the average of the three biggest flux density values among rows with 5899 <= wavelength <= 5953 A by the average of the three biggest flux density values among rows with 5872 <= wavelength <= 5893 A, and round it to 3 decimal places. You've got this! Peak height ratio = 0.928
